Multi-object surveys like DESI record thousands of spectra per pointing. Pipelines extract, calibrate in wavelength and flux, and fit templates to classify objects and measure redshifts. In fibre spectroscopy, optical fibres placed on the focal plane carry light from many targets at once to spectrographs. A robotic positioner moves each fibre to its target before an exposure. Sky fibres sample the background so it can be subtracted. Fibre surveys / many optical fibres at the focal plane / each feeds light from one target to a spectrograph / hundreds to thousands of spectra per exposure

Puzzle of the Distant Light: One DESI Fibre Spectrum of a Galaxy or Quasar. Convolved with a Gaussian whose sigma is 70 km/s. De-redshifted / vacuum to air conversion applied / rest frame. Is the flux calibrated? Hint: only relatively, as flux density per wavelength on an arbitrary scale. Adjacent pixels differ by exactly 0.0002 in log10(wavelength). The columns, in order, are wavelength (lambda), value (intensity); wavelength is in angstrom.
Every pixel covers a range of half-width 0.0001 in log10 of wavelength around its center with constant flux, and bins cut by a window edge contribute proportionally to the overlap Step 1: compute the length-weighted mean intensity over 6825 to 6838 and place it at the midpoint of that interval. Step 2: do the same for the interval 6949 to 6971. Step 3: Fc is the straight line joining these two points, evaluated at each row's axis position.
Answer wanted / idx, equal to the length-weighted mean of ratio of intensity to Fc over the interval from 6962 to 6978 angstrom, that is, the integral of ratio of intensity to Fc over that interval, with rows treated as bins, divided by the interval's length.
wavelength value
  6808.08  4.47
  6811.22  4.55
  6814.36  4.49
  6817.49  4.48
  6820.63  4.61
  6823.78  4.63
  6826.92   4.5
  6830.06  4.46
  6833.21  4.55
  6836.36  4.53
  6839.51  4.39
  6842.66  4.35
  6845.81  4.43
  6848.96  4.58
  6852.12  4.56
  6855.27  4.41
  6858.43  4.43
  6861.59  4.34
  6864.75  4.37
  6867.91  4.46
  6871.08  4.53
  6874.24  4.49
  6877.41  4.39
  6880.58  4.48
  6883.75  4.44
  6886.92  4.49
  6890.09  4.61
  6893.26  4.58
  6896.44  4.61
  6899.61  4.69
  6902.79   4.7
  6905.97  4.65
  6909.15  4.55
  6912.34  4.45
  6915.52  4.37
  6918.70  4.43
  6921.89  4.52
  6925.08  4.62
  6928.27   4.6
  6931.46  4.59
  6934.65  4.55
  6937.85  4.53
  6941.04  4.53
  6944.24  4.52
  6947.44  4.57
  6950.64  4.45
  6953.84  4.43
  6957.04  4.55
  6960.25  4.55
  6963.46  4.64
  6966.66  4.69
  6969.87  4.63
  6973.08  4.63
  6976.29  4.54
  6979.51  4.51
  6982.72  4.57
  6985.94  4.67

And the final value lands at 1.01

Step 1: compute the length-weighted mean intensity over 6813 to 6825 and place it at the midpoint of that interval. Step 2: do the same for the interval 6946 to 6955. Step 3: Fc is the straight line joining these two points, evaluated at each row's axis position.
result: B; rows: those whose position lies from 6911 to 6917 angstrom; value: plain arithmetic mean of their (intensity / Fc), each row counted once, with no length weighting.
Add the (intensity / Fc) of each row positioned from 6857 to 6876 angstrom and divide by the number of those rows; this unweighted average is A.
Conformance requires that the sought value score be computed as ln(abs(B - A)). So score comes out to -7.27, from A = 0.98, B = 0.98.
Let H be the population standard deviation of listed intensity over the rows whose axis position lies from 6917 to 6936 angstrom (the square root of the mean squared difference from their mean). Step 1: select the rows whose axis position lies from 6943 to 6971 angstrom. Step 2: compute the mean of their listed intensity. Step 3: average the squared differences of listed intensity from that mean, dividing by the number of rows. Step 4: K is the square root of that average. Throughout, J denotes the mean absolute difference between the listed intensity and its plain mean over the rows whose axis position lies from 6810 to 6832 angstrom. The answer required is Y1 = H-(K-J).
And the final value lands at 0.039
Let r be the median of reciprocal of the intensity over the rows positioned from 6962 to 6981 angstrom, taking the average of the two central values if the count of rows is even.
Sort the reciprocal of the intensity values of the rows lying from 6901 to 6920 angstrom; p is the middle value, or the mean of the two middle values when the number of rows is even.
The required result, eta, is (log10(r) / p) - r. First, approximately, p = 0.222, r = 0.216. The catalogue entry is -3.21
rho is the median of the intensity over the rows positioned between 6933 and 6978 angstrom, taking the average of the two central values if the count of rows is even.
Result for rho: 4.55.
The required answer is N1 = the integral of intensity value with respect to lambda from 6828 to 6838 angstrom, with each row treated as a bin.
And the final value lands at 45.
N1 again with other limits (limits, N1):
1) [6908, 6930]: 99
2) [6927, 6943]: 73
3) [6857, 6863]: 26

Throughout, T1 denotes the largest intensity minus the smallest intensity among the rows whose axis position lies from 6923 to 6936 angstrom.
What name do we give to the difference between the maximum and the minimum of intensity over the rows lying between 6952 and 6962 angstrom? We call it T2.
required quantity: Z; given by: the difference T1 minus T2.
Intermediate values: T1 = 0.07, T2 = 0.12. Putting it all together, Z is -0.05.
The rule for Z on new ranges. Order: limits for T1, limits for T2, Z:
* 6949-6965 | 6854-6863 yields 0.12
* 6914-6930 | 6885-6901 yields 0.05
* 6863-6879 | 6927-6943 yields 0.09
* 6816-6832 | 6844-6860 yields 0.00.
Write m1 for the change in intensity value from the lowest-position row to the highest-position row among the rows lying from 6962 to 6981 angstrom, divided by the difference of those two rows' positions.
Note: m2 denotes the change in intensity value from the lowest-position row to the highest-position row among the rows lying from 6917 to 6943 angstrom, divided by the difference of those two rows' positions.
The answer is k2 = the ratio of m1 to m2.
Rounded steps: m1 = -0.0081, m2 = 0.004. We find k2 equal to -1.8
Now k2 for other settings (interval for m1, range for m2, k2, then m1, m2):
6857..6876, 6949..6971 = 0.4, 0.0038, 0.009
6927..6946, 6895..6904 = -0.4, -0.0050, 0.014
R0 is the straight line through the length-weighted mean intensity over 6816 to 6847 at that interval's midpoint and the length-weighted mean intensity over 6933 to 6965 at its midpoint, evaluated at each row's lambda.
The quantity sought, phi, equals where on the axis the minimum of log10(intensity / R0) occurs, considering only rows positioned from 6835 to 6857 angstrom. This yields 6842.66 angstrom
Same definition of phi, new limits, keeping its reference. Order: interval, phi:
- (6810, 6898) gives 6861.59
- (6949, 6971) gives 6953.84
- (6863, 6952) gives 6915.52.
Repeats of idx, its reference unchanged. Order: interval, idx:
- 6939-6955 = 0.99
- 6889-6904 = 1.02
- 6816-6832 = 1.01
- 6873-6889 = 0.98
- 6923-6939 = 1.01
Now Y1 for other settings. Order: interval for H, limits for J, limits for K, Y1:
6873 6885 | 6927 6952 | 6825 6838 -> 0.040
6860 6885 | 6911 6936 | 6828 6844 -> 0.059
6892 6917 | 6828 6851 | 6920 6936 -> 0.144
